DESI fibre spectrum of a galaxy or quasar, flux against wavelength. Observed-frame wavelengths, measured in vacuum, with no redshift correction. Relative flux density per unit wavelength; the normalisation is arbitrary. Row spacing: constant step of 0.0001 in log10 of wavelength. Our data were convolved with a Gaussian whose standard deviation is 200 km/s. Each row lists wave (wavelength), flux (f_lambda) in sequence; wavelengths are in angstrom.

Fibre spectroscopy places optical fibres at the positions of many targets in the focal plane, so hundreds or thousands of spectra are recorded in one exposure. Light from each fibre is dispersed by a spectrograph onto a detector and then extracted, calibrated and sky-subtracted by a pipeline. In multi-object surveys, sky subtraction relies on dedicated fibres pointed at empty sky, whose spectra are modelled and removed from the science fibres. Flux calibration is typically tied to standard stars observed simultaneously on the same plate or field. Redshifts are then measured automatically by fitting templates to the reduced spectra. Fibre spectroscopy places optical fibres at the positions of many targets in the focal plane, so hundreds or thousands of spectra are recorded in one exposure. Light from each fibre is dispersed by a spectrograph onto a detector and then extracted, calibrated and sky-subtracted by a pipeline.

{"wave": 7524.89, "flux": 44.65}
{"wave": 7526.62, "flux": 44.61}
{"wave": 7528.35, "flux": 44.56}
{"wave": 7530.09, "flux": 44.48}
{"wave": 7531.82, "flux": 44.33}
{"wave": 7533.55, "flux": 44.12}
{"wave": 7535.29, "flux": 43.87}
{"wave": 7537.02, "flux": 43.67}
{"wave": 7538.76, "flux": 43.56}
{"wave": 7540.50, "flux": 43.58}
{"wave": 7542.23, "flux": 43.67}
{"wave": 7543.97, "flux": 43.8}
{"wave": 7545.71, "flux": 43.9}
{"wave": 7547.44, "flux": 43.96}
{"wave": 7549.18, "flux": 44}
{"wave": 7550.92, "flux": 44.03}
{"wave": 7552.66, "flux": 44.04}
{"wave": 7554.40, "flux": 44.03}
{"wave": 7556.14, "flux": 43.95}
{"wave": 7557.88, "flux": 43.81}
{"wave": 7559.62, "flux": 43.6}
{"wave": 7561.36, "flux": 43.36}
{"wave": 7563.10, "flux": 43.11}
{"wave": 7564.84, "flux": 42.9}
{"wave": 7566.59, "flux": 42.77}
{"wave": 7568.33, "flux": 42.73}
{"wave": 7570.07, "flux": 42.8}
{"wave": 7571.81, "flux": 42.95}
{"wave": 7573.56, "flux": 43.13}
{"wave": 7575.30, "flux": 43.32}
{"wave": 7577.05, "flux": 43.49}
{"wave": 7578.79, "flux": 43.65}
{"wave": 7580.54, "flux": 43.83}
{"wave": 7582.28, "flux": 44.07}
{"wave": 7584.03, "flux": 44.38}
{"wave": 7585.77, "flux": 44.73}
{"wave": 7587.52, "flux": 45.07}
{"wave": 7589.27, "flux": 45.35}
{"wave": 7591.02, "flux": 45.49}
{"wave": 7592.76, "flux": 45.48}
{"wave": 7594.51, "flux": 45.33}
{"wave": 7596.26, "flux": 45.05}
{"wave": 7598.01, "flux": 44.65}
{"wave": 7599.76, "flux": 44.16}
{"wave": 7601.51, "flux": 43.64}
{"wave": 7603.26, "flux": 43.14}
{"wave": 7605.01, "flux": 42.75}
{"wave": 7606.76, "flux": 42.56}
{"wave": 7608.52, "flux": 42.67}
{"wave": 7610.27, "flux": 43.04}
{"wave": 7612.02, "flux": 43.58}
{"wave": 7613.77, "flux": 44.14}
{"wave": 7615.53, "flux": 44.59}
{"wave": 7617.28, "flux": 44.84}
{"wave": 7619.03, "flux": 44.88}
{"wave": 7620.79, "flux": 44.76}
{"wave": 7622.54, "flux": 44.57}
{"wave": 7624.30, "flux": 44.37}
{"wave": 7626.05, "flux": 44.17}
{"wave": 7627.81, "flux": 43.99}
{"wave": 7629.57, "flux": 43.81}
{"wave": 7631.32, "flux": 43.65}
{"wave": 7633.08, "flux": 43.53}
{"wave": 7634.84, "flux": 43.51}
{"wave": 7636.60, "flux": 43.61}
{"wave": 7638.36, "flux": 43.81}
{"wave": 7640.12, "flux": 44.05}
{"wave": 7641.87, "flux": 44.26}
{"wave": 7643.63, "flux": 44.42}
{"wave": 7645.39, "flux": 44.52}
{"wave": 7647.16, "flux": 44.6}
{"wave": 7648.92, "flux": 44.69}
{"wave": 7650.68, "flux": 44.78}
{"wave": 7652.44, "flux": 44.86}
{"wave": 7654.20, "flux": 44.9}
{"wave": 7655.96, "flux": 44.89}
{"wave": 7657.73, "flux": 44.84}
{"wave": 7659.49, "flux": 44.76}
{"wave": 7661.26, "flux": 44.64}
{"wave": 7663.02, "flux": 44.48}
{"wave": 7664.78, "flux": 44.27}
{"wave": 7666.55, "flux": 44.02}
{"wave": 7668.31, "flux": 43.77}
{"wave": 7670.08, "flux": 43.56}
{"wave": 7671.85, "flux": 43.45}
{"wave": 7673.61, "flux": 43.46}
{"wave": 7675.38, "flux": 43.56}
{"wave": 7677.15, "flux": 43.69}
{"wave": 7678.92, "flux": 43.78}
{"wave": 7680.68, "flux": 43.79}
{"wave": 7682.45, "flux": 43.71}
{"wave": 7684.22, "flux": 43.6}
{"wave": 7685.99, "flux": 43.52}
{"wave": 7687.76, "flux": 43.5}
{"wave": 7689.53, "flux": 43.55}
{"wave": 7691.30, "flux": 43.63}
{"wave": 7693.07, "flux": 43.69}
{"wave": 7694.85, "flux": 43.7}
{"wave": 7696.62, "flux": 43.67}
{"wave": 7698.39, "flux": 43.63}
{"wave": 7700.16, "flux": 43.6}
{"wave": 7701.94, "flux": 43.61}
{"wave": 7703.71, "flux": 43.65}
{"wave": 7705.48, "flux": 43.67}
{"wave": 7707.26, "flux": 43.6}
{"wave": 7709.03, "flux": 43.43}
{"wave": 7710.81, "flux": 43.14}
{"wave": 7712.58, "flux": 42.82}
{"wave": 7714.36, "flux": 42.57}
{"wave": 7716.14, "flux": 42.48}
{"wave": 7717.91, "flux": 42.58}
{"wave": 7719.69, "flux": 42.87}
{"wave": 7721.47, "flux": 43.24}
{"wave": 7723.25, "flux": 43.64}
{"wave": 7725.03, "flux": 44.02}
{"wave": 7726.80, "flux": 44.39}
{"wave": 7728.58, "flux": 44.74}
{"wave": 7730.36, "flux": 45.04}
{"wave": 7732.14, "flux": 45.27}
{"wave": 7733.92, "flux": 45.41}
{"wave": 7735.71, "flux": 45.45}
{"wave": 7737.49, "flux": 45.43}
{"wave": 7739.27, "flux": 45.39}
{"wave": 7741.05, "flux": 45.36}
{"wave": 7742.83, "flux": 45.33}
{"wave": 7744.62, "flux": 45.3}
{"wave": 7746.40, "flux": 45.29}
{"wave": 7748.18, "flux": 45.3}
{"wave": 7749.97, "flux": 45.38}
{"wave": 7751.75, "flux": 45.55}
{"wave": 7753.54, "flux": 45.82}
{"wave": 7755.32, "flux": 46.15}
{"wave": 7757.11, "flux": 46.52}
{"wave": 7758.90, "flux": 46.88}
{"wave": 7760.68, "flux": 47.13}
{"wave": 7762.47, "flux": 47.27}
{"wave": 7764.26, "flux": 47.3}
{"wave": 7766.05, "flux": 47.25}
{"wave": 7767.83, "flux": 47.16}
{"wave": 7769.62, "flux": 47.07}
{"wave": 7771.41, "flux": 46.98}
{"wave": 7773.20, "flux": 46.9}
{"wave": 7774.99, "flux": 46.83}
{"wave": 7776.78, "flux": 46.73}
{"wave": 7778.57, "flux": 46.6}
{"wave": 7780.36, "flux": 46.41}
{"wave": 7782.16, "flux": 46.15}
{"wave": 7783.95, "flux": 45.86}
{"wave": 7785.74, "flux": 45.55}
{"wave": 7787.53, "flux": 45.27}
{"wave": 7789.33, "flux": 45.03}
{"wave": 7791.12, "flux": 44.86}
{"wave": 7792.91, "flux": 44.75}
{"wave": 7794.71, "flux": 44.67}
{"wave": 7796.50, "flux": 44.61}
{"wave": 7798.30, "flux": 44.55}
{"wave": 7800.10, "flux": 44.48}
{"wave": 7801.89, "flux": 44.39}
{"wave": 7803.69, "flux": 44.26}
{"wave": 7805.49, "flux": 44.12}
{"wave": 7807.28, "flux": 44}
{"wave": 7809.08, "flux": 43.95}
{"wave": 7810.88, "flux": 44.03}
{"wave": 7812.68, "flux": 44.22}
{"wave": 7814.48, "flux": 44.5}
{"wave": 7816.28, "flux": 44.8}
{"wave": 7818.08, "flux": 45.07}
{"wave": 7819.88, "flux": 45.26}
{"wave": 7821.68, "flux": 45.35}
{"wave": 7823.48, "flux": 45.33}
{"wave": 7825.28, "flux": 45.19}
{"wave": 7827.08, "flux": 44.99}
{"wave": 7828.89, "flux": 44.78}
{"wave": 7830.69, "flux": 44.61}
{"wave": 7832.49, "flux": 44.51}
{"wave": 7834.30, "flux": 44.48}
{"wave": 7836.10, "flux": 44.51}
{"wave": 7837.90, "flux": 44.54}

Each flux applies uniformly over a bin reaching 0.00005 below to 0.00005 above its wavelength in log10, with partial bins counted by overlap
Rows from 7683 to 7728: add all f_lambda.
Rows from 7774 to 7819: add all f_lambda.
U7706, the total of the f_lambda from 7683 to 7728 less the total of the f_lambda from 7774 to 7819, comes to -40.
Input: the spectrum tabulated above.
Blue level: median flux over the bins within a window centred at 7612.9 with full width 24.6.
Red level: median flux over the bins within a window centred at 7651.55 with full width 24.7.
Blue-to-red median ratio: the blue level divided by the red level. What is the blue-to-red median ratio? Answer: 0.98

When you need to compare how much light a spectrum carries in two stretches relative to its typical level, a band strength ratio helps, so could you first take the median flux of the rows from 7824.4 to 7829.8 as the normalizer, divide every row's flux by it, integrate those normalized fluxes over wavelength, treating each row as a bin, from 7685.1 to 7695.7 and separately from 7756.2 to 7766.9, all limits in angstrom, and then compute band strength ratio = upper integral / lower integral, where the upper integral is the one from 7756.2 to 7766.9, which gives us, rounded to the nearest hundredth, 1.09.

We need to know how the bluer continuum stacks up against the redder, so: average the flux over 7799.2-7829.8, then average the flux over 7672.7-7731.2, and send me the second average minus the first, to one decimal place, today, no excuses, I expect -1.1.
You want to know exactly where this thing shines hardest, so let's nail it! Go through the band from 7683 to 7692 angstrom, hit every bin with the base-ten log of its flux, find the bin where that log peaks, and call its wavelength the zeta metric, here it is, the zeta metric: 7691.30 angstrom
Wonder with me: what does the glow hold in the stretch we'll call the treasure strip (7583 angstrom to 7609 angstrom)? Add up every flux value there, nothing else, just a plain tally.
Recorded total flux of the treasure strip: 664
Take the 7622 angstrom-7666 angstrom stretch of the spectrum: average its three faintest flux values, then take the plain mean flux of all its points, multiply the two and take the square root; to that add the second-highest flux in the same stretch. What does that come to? 88.8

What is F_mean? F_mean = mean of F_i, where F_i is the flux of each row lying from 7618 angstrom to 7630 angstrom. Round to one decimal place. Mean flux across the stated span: 44.4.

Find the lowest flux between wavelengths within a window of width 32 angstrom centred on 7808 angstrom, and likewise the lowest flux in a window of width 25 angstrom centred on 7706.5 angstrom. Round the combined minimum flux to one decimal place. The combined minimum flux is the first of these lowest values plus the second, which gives 86.4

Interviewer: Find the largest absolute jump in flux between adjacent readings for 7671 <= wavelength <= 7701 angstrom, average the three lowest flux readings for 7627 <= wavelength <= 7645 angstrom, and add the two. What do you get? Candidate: 43.7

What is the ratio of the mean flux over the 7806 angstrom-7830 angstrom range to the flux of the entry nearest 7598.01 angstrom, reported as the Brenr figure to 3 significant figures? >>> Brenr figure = 1.00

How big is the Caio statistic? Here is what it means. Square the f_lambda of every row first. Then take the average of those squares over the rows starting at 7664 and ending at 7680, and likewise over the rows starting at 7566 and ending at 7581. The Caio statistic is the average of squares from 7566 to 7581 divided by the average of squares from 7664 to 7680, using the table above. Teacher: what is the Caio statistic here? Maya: 0.98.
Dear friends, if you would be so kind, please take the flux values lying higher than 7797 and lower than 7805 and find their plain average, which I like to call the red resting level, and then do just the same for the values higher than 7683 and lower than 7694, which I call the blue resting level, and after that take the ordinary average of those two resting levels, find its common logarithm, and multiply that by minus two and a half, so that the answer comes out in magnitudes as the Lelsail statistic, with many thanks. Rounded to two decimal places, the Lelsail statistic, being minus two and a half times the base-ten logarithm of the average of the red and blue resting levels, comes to -4.11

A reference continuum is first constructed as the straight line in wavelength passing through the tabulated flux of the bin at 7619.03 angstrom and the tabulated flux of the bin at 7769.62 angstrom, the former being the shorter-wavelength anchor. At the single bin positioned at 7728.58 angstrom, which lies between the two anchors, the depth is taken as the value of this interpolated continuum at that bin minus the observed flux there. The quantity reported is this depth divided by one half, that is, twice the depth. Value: 3.5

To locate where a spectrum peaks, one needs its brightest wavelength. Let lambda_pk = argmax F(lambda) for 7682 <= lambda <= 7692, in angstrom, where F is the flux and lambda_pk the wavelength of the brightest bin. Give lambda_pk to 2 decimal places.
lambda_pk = 7682.45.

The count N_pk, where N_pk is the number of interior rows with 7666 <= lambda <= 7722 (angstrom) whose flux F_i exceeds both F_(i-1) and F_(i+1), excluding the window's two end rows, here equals 3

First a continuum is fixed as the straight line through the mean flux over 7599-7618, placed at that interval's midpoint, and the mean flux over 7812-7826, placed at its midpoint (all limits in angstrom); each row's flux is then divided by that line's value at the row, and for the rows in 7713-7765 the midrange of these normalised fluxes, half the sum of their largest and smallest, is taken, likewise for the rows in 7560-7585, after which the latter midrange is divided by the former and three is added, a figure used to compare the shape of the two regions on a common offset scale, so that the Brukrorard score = 4.00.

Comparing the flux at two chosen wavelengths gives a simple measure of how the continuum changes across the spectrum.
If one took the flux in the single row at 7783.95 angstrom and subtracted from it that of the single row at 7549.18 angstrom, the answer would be 1.9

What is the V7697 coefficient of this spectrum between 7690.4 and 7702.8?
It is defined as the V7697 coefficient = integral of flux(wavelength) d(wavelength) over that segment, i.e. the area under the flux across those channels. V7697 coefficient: 541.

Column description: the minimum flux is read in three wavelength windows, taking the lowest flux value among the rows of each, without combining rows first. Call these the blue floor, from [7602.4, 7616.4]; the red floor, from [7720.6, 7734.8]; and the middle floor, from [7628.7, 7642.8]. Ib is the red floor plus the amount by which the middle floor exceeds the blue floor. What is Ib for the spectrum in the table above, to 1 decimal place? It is 44.2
